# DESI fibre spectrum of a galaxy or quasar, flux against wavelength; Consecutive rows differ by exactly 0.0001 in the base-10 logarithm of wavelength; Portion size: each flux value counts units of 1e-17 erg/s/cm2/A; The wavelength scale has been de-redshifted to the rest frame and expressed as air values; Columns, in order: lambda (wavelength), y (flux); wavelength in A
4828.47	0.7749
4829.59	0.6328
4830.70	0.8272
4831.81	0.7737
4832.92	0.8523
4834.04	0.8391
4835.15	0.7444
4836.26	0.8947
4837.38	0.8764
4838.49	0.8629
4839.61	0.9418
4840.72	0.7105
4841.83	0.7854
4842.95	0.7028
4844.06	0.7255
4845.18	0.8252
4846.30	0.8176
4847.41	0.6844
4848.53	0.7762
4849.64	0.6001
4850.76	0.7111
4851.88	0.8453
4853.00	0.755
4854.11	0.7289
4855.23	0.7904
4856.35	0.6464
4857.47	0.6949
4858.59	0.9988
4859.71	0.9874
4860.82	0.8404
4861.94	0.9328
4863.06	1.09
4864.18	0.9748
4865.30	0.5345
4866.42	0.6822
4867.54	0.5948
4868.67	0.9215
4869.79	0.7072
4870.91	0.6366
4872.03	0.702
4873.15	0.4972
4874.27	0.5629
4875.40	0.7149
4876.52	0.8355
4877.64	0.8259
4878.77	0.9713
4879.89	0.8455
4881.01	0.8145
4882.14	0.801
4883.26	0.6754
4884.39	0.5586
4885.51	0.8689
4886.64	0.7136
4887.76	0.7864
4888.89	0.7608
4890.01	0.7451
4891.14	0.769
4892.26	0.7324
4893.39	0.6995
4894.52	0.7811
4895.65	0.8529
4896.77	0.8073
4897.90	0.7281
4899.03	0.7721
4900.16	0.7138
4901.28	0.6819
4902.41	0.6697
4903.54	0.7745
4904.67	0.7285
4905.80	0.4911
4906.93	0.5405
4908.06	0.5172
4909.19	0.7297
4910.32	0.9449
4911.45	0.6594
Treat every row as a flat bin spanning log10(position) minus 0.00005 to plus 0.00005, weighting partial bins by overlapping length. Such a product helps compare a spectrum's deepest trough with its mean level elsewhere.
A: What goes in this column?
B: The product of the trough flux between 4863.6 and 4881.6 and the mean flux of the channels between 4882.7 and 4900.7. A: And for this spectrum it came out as 0.372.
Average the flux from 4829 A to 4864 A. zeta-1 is 0.80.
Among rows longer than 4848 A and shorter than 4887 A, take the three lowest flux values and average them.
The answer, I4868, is 0.53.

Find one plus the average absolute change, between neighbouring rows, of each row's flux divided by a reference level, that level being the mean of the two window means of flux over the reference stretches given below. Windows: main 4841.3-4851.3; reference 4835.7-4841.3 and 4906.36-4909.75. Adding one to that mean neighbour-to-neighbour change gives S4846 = 1.12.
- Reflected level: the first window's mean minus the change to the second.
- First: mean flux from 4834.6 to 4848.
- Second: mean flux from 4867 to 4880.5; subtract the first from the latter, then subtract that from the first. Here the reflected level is 0.86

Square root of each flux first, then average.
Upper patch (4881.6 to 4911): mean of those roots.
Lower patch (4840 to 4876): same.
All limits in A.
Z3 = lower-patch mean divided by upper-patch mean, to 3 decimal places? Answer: 1.020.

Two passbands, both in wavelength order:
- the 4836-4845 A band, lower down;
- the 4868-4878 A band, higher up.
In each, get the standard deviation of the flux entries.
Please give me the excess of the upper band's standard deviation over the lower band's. 0.04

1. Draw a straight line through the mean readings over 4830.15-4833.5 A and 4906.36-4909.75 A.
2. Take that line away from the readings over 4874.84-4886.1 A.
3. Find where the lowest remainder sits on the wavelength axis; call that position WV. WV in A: 4884.39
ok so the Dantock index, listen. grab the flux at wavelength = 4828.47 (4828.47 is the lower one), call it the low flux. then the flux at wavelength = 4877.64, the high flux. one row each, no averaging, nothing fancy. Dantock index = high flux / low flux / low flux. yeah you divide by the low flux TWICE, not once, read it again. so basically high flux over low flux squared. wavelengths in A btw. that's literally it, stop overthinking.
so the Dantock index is 1.4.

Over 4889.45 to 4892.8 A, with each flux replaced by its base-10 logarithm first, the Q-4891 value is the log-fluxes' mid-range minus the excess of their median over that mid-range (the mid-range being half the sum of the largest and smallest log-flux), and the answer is -0.12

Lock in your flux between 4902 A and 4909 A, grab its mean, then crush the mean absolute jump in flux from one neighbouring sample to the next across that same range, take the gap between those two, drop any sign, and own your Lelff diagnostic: 0.53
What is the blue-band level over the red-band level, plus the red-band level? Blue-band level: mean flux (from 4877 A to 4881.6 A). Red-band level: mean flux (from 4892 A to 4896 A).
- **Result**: 1.89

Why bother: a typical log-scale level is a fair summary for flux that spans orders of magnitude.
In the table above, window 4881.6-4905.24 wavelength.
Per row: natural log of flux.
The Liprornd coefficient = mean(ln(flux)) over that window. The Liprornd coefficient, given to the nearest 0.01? -0.30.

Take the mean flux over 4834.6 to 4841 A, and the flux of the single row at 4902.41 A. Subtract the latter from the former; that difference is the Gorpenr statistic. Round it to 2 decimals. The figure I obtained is 0.17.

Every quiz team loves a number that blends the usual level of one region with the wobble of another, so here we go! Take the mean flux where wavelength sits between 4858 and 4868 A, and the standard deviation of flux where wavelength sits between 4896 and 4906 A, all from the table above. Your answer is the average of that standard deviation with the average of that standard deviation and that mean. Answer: 0.28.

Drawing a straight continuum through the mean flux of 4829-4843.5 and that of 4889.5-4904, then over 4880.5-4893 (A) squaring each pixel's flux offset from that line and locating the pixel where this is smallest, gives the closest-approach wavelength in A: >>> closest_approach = 4888.89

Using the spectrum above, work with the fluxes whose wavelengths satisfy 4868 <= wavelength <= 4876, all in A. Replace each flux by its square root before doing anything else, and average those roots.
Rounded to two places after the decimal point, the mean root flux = 0.82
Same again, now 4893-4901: 0.87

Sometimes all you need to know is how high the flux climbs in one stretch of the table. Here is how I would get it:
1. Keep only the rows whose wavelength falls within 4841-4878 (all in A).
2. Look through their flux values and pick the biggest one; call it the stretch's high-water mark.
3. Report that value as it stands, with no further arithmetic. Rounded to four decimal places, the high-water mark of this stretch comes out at 1.0900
